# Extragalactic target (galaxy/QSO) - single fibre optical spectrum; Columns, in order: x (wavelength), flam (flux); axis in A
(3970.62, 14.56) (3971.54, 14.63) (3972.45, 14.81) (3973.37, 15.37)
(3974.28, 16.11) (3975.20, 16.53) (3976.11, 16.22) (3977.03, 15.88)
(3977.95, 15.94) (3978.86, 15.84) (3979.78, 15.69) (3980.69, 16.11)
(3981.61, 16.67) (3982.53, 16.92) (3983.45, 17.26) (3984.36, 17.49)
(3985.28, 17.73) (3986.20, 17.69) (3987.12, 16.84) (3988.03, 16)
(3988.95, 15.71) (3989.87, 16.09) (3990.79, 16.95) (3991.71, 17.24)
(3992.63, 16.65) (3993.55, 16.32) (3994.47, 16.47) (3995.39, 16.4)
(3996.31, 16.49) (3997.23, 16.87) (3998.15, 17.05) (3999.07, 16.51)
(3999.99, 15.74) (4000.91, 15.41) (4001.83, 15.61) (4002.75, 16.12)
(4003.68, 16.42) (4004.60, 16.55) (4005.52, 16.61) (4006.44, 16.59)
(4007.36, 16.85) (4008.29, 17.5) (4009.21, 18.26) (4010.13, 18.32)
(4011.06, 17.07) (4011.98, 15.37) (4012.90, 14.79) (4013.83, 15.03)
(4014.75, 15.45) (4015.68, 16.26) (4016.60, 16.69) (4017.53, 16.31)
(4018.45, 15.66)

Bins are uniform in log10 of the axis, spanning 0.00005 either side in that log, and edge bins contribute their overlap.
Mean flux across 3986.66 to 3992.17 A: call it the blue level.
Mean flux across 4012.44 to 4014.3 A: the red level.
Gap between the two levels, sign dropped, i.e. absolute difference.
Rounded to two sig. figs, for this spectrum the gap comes 1.6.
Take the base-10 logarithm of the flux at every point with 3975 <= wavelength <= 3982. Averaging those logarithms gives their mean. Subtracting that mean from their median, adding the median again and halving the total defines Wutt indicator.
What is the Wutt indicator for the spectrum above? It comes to 0.601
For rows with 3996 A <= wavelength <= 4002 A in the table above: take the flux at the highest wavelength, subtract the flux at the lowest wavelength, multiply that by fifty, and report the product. -44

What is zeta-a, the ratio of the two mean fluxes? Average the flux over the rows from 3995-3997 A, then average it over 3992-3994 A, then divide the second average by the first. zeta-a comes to 1.00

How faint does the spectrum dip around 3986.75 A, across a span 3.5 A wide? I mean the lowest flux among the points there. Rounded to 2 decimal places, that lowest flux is 16.00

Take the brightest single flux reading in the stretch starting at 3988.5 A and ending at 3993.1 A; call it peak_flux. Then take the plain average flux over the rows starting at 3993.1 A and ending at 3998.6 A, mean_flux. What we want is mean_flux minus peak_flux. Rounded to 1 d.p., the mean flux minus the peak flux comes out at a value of -0.6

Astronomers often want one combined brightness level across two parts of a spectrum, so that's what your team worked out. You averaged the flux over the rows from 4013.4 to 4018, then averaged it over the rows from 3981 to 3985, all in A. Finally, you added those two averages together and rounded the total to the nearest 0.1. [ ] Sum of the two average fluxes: 33.0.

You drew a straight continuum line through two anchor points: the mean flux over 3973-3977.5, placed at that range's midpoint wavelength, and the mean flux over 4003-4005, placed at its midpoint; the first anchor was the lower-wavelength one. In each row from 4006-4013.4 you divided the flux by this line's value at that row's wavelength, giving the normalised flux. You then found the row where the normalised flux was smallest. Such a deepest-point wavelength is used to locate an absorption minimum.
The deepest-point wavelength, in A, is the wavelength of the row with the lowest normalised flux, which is 4012.90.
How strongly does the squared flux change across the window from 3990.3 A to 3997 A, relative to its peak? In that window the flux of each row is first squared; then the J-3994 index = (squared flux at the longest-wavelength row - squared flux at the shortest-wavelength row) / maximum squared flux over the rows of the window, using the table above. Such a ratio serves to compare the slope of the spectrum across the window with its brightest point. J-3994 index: -0.05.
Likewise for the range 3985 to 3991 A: -0.09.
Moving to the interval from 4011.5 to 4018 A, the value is 0.11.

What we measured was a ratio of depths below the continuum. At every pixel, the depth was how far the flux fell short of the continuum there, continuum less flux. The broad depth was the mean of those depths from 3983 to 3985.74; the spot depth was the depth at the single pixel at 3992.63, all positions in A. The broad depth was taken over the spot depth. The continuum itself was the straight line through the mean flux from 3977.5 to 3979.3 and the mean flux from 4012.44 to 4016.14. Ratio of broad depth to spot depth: 1.8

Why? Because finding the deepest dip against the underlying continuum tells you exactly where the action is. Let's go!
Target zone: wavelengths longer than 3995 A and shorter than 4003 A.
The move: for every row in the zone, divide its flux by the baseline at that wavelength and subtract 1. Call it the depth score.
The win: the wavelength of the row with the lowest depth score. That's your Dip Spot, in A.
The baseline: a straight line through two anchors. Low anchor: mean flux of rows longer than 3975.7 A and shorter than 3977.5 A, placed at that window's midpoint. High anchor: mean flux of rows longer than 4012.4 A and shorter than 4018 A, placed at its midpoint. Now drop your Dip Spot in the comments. 4000.91 A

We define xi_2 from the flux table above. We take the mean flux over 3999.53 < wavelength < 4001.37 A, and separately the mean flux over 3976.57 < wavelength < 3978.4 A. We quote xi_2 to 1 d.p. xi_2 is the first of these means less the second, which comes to -0.3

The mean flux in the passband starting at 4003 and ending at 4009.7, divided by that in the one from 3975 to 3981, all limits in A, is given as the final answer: 1.06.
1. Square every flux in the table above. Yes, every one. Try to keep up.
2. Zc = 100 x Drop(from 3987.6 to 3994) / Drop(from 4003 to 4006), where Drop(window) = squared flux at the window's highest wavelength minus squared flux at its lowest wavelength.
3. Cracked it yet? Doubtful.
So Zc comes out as 165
